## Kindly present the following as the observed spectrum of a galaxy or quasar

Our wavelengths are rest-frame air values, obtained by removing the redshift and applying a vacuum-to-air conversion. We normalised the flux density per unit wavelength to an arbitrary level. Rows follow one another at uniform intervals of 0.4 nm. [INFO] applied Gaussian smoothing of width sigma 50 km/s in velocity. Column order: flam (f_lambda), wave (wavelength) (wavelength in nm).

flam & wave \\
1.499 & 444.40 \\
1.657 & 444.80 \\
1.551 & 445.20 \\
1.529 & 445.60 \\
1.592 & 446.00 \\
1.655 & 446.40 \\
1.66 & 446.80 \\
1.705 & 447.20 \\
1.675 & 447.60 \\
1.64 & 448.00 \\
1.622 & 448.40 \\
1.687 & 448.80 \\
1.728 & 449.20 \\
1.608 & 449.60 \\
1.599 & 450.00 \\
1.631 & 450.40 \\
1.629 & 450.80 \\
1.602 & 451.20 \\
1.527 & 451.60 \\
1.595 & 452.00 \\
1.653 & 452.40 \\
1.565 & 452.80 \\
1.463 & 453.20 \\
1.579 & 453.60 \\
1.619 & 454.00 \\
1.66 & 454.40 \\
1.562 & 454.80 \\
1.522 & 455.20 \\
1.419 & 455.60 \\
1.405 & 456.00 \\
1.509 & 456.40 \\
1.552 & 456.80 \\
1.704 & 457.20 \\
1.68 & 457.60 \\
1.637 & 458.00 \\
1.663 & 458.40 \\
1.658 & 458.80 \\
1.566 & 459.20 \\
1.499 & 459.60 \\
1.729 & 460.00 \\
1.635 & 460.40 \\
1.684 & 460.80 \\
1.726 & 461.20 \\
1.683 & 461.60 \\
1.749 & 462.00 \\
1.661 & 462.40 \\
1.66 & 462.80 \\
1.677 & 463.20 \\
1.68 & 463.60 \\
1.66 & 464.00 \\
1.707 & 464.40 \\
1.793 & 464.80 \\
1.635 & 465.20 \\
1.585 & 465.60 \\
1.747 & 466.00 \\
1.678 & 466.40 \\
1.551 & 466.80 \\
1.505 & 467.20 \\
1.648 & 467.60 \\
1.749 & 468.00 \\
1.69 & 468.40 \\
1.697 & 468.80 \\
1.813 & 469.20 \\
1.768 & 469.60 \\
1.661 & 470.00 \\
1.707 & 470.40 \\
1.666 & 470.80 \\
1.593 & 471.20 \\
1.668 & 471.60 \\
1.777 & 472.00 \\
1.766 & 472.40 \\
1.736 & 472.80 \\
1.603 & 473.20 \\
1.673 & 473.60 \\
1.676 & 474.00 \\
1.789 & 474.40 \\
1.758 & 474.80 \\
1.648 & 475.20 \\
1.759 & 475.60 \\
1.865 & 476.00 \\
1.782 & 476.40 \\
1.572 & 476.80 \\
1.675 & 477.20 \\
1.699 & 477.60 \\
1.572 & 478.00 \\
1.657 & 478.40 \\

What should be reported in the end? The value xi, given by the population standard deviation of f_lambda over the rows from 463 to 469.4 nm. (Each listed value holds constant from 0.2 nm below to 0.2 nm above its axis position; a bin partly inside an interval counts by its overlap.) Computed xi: 0.079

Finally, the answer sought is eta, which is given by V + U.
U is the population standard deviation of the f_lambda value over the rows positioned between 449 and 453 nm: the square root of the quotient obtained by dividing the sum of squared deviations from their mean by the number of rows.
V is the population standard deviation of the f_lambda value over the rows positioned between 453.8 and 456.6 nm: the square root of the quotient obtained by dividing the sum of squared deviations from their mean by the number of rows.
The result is 0.139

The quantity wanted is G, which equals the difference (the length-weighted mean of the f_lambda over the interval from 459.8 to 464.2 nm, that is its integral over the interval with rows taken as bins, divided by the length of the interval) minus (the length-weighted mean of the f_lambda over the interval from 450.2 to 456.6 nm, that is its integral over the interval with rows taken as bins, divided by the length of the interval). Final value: 0.13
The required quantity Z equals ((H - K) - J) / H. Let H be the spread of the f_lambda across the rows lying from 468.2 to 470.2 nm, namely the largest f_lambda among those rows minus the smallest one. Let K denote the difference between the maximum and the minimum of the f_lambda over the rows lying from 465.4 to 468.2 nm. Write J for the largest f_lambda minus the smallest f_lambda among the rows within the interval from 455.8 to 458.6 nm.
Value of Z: -2.6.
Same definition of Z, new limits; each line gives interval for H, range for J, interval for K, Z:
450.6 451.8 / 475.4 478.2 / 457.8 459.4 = -2.8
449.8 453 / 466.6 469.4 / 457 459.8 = -3.1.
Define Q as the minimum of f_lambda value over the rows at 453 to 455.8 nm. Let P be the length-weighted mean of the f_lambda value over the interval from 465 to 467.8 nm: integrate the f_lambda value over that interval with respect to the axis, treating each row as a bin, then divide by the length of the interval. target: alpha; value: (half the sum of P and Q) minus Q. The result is 0.101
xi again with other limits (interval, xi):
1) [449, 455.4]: 0.060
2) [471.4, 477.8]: 0.074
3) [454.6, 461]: 0.097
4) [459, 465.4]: 0.067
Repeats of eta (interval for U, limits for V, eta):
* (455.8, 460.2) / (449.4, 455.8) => 0.161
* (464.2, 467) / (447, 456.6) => 0.162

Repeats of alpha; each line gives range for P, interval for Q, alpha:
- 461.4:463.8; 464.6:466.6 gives 0.050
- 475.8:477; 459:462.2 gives 0.120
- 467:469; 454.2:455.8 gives 0.119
